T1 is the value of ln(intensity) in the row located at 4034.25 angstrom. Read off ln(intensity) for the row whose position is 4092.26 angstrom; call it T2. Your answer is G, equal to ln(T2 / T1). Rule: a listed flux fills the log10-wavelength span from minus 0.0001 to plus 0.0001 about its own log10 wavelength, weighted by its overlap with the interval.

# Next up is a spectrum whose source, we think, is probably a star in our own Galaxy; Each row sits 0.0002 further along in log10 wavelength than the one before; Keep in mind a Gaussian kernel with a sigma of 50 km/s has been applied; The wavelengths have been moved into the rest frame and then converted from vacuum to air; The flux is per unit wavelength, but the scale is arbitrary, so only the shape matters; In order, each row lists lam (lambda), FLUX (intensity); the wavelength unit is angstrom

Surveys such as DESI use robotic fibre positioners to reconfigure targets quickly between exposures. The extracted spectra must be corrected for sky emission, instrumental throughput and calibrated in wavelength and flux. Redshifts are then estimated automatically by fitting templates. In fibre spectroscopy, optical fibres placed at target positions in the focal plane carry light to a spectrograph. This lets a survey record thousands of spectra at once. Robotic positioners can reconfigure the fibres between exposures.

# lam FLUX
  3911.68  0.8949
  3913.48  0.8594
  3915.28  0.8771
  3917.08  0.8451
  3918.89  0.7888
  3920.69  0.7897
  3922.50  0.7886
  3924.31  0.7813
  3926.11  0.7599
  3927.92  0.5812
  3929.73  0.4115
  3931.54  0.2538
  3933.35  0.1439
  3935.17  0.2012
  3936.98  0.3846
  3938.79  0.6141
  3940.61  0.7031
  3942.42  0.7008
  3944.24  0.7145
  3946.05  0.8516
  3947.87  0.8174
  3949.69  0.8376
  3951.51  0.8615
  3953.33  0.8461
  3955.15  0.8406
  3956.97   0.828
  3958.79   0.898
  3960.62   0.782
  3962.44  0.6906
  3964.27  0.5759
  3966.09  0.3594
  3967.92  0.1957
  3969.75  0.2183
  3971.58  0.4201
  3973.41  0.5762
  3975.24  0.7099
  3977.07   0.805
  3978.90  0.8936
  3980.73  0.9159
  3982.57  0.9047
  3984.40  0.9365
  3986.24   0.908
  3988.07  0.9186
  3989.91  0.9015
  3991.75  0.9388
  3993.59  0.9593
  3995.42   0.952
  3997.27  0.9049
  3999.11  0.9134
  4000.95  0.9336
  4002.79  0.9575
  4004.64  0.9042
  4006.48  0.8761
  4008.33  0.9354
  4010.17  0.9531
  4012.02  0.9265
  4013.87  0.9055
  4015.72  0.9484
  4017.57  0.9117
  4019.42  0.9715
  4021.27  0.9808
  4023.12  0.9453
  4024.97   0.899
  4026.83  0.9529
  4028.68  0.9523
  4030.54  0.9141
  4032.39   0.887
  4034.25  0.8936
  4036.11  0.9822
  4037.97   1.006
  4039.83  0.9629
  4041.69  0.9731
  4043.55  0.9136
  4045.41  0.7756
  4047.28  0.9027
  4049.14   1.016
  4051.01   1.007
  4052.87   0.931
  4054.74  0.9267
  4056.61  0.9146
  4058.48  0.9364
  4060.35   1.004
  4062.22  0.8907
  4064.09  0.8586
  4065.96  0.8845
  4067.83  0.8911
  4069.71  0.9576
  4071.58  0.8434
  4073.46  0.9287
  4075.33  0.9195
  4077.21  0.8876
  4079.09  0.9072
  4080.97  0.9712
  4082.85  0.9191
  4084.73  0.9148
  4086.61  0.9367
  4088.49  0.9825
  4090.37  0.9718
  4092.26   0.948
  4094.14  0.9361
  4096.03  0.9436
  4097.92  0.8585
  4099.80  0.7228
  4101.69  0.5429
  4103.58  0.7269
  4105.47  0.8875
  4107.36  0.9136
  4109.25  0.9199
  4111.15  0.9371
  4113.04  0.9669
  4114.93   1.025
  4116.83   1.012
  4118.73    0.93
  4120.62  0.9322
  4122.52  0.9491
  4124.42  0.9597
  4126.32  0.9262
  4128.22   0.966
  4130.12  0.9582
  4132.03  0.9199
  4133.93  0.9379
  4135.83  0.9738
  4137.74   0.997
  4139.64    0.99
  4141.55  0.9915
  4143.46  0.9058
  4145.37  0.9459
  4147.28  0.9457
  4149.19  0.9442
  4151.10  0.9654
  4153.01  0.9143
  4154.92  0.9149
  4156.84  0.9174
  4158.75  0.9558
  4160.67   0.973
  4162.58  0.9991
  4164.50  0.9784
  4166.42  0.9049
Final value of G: -0.7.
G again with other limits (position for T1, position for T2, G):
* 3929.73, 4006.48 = -1.9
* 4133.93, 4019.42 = -0.8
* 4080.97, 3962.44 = 2.5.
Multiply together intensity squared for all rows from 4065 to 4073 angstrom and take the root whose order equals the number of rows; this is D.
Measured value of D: 0.80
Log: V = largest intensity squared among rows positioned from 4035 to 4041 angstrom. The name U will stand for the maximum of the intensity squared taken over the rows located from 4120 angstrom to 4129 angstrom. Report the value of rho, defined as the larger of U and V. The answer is 1.01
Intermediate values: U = 0.93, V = 1.01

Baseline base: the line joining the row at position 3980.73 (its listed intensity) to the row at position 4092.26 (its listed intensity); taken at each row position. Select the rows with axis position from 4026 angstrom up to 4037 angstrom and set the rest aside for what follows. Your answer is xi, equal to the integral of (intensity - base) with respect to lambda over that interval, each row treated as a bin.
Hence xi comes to -0.01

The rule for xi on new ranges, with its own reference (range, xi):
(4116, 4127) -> -0.05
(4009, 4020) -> 0.10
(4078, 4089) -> -0.10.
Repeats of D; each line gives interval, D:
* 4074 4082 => 0.85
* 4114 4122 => 0.95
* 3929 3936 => 0.05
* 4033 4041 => 0.92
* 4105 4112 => 0.84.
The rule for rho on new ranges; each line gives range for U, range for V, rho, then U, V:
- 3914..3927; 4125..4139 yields 0.99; 0.77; 0.99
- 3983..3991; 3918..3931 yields 0.88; 0.88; 0.62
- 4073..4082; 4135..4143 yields 0.99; 0.94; 0.99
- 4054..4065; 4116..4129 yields 1.02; 1.01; 1.02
